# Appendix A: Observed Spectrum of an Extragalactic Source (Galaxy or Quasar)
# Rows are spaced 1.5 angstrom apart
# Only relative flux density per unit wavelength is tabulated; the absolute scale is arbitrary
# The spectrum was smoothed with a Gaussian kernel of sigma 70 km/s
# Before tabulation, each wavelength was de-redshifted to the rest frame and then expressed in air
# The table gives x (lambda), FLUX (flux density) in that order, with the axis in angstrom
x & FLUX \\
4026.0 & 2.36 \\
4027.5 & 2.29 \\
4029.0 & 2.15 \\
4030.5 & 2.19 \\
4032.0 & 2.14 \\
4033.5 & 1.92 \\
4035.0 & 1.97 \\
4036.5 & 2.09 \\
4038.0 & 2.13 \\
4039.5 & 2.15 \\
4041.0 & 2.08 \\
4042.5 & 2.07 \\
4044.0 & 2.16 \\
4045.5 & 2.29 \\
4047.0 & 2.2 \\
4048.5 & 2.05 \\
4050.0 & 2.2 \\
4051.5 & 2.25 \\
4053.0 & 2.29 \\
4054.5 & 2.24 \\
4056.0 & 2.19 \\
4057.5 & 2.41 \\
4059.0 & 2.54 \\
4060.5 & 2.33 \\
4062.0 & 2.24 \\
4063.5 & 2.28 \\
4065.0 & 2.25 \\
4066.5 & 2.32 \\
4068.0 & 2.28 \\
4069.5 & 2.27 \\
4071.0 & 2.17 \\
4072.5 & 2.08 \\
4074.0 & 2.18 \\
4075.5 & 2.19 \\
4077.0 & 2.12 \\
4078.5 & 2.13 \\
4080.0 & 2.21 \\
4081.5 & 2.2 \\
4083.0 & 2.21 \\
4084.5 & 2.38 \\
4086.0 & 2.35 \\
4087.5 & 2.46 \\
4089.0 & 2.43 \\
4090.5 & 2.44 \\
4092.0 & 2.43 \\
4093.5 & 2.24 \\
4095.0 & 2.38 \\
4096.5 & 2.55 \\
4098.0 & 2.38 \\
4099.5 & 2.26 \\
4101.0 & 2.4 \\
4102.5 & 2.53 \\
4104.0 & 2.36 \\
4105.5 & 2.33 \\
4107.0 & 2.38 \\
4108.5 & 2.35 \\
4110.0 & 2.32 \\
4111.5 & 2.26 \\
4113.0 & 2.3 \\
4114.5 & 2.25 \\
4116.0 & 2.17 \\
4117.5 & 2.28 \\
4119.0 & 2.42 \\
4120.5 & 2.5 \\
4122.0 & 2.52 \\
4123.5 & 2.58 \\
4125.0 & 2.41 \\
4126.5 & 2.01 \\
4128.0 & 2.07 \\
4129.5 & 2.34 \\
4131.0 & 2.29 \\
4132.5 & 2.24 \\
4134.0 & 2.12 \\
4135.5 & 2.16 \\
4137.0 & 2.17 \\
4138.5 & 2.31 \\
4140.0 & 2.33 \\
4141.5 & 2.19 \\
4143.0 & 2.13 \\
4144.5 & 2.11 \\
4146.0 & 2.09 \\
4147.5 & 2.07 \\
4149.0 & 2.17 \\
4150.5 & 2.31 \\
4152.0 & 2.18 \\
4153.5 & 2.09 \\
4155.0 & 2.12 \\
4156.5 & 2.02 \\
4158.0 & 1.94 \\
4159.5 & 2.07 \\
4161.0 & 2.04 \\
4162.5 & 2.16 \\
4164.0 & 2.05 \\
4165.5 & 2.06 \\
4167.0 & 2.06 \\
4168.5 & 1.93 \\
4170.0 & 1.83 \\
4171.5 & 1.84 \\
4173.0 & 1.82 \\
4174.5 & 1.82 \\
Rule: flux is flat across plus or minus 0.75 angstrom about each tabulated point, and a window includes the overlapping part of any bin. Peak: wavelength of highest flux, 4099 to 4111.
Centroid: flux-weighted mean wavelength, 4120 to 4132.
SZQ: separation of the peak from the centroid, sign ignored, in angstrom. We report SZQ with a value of 23.1 angstrom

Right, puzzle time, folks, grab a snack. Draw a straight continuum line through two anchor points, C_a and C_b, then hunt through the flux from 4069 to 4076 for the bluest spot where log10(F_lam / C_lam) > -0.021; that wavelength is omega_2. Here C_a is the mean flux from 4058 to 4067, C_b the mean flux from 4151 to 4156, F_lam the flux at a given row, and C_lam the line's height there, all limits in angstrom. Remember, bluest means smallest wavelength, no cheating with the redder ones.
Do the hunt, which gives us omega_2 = 4069.5 angstrom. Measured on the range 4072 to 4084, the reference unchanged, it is 4080.0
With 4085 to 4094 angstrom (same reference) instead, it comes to 4086.0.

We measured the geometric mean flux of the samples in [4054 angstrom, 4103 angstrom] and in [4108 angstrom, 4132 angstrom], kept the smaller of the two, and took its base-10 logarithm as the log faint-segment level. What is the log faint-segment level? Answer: 0.362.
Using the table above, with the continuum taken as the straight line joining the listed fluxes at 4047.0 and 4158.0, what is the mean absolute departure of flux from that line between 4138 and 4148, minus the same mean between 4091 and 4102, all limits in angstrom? -0.1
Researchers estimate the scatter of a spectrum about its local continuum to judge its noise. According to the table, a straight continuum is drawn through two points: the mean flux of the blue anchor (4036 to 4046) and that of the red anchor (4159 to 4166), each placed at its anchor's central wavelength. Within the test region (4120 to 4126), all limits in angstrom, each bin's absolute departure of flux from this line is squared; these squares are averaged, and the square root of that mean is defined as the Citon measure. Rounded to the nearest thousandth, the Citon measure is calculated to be 0.411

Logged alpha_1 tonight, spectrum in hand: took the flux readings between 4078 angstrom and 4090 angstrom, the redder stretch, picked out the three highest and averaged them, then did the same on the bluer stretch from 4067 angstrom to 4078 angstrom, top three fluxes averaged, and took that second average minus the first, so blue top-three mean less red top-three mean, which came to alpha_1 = -0.2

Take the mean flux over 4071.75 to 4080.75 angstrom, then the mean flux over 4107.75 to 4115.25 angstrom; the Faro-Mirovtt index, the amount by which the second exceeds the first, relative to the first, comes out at 0.067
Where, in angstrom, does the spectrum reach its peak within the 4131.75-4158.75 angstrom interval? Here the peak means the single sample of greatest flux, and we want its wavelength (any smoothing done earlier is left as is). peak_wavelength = 4140.0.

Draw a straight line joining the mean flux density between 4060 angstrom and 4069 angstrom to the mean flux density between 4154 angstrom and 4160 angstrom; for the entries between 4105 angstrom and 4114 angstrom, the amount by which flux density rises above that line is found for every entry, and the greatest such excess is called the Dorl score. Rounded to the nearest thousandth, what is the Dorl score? 0.210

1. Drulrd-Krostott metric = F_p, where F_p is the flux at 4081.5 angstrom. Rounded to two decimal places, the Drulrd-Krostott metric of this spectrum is 2.20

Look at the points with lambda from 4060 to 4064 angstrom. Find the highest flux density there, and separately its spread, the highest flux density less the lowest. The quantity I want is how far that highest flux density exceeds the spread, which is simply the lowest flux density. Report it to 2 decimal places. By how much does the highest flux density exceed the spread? 2.24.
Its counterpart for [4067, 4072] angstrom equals 2.17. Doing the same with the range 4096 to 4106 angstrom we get 2.26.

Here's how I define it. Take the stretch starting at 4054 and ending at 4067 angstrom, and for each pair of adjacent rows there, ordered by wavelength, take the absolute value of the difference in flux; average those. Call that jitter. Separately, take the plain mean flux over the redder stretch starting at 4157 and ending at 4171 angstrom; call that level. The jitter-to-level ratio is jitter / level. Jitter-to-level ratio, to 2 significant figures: 0.052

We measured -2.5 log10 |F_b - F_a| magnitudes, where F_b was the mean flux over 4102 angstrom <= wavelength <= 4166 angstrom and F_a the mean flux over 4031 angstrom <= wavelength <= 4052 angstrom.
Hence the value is 2.4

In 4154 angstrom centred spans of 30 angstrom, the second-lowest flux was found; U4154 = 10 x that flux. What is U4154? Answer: 19.4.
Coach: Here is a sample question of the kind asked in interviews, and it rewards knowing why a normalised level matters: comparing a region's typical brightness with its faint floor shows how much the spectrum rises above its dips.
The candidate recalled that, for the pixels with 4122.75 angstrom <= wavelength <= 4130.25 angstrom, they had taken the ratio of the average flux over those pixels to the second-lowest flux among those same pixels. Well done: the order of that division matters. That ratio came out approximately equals 1.10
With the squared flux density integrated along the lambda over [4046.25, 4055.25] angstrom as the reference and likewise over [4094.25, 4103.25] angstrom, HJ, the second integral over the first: 1.20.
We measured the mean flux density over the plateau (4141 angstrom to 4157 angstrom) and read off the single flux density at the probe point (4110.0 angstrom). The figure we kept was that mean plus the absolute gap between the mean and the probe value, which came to 2.32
